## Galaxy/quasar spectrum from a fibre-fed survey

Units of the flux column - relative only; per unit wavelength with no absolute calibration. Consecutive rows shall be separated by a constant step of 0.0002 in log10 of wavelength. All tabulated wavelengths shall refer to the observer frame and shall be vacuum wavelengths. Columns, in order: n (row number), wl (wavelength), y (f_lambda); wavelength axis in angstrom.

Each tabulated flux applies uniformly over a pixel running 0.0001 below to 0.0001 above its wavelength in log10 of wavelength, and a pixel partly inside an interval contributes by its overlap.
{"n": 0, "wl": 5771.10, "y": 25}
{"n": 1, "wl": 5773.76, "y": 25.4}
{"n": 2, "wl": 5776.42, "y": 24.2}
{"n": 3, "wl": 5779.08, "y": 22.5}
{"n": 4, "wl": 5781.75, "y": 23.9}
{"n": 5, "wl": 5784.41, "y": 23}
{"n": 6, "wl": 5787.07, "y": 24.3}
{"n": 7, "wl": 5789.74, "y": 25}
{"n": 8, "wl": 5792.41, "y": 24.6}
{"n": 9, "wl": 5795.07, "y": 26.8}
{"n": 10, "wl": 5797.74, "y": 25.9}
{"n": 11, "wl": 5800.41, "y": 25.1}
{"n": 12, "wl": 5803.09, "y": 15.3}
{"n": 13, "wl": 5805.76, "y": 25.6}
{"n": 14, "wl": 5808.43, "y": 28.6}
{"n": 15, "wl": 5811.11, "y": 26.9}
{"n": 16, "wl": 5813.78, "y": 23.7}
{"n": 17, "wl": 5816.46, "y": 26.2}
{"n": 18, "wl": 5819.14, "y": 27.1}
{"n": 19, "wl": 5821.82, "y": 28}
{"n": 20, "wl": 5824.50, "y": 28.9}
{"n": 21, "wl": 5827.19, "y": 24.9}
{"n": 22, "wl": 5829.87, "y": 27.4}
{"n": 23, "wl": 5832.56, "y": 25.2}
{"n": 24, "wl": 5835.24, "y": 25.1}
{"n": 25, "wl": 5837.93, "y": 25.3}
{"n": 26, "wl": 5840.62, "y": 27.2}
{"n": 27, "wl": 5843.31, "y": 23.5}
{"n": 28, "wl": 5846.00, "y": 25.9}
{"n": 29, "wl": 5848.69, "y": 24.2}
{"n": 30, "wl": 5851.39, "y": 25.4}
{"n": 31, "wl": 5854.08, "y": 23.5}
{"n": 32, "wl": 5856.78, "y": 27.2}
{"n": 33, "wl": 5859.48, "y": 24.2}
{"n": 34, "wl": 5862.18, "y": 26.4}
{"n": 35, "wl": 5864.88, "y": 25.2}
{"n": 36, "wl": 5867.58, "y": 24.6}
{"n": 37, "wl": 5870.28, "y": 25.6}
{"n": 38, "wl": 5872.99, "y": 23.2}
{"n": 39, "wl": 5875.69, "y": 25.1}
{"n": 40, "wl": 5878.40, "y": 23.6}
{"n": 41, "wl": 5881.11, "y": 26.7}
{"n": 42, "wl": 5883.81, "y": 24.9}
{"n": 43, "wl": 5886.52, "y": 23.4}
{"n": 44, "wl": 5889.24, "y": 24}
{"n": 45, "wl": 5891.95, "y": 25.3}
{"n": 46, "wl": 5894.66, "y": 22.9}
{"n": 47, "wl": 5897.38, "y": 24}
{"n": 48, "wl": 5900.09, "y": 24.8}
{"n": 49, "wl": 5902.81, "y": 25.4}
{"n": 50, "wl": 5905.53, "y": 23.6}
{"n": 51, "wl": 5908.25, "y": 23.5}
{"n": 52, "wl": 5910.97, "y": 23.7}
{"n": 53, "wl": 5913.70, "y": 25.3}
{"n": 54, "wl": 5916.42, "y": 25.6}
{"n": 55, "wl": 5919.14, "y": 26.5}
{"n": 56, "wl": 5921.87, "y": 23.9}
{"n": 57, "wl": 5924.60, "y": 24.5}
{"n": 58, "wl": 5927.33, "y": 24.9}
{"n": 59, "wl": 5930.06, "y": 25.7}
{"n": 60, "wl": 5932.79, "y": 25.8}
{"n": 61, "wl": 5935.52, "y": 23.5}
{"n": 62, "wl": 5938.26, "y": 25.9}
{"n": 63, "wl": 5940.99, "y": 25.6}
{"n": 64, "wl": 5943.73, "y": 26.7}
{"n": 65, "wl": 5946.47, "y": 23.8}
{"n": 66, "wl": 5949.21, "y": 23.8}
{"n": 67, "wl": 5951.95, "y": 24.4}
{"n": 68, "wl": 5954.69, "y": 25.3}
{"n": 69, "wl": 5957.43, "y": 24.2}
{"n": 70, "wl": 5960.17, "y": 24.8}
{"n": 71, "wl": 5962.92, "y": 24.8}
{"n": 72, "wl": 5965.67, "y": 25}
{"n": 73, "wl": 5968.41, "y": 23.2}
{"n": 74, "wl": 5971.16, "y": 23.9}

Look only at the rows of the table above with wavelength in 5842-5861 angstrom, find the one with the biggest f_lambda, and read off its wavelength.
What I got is 5856.78 angstrom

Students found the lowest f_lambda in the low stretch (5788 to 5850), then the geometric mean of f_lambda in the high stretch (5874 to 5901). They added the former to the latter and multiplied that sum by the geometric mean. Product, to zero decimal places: 972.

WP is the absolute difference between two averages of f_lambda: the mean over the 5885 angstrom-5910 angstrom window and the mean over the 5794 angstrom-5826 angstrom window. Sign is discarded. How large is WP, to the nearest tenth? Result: 1.6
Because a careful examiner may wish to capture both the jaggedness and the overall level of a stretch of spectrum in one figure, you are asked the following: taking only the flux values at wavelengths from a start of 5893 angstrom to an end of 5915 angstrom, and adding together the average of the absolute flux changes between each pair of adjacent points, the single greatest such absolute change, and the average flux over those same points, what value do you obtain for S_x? 26.8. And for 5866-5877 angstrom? 28.8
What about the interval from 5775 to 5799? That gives 27.9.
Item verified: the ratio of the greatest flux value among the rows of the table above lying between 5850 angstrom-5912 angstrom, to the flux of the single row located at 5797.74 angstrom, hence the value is 1.05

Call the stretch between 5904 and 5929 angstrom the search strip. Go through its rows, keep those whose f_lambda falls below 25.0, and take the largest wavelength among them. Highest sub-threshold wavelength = 5927.33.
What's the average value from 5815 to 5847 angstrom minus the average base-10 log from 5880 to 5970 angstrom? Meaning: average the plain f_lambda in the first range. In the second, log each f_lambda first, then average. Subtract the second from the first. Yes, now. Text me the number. 24.8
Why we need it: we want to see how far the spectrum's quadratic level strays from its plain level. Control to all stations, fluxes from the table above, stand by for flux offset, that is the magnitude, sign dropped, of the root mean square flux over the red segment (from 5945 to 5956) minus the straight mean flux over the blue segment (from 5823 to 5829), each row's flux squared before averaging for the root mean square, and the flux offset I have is 2.6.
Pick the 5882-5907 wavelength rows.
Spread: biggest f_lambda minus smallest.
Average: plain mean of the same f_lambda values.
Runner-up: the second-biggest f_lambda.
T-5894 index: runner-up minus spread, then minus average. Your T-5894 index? -1.5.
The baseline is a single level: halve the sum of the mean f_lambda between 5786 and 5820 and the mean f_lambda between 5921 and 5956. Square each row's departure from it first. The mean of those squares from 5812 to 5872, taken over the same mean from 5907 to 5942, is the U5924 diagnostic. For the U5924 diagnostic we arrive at 2.7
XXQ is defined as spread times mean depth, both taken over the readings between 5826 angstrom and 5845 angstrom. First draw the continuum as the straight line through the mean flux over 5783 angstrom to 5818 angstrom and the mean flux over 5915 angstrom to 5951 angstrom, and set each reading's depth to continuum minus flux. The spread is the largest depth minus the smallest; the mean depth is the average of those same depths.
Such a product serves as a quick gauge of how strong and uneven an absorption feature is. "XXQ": -2.8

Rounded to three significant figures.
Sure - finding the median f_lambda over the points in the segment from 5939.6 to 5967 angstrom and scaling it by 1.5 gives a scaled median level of 37.2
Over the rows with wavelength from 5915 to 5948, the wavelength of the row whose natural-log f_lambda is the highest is 5943.73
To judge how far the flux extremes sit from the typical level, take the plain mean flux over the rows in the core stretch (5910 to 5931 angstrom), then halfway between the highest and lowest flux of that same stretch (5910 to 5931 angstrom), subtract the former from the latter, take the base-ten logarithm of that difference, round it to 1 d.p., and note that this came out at -1.1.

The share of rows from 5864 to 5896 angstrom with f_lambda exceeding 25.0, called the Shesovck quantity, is 0.42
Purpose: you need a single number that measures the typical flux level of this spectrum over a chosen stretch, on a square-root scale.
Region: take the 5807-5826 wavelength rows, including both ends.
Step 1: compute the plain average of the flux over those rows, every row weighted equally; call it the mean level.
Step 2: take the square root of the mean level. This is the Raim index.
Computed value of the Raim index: 5.20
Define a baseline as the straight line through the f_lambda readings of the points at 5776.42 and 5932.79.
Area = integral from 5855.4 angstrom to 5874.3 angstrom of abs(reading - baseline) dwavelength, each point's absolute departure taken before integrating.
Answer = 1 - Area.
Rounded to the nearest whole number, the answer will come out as -19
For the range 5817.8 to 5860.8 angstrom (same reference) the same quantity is -65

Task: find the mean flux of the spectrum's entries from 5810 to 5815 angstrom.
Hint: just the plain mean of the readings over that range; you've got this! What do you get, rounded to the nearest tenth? 25.3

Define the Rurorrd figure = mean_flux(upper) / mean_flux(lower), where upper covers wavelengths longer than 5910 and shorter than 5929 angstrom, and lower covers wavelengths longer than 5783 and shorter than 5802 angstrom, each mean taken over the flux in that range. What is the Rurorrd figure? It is 1.00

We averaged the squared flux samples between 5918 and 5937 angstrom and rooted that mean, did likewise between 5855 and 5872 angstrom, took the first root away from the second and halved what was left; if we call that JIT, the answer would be 0.3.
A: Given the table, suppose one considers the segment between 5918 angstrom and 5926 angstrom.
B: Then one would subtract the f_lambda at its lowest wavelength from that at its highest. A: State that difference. -2.0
